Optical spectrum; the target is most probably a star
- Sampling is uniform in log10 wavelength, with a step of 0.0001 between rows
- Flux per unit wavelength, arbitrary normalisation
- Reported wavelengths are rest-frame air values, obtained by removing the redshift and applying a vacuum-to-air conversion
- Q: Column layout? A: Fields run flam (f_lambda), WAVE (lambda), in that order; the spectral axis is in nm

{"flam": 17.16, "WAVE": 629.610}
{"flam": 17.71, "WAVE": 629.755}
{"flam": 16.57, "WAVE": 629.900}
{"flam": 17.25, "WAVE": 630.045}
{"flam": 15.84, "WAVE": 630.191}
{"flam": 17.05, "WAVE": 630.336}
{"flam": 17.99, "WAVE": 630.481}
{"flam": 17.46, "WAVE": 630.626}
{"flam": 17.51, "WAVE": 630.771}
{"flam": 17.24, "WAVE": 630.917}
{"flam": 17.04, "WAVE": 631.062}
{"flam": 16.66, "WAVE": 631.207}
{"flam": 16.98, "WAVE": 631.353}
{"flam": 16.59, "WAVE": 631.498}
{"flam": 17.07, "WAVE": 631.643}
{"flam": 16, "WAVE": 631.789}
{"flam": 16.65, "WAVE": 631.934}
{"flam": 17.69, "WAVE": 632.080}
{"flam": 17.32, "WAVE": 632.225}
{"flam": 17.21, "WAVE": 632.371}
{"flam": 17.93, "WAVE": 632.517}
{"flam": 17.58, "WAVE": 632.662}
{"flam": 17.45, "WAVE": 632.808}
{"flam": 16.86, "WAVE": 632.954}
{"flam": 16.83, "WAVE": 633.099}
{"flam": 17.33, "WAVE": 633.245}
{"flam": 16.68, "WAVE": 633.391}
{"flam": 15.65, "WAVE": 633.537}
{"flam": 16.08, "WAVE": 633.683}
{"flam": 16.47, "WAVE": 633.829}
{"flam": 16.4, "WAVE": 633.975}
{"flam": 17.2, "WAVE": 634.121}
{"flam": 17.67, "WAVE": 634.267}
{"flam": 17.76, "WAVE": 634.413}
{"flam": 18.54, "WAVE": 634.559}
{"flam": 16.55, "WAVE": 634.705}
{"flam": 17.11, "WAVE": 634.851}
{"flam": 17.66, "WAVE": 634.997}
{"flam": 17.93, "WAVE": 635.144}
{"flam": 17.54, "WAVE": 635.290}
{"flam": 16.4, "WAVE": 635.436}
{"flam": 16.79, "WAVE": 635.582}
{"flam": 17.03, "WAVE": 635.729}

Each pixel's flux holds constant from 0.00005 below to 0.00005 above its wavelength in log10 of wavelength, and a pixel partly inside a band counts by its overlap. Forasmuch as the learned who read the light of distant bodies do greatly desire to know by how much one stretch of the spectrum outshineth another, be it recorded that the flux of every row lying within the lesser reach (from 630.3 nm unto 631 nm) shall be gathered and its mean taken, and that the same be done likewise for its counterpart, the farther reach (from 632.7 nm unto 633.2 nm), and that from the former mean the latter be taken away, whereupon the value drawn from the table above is 0.4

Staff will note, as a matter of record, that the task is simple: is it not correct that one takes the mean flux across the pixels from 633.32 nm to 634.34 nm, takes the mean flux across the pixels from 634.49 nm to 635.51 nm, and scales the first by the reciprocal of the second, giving 0.95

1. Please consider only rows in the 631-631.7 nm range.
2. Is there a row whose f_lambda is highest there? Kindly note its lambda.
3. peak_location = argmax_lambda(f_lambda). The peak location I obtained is 631.643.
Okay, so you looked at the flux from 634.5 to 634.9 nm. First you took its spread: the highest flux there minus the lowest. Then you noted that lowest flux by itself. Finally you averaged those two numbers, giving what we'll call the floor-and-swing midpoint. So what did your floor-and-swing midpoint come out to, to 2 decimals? 9.27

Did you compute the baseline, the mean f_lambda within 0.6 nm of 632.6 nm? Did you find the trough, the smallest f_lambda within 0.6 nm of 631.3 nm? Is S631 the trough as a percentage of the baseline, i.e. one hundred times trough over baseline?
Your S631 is 92.2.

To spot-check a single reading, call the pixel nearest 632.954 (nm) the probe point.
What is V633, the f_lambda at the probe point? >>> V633 16.86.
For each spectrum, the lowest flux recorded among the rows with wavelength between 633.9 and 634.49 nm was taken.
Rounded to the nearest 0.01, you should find 16.40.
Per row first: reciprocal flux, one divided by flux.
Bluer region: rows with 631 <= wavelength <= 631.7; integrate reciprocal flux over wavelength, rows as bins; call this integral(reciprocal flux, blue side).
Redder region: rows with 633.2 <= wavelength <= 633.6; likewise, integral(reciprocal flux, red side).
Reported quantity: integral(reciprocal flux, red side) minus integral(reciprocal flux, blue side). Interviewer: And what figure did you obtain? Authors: -0.017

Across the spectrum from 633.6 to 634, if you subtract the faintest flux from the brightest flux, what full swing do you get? 0.4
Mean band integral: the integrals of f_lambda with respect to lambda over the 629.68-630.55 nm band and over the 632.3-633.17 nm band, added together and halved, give 15.0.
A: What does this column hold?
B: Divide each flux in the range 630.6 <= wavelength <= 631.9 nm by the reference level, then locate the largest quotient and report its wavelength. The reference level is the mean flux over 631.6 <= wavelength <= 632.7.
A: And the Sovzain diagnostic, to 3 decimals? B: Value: 630.771 nm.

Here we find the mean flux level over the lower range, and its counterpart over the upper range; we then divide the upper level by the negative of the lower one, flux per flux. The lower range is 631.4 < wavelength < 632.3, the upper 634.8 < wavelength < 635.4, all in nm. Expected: -1.04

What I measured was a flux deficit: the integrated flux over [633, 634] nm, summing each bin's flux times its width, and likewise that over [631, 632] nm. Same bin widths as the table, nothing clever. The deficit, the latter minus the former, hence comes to 0.2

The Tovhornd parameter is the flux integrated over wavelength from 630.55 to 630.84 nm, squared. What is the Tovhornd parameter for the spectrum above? 26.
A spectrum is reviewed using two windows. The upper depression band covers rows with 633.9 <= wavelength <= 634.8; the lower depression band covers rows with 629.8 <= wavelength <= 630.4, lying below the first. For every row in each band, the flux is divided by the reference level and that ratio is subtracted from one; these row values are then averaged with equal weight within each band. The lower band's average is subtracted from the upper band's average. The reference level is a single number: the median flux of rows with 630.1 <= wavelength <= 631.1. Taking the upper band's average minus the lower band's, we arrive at -0.04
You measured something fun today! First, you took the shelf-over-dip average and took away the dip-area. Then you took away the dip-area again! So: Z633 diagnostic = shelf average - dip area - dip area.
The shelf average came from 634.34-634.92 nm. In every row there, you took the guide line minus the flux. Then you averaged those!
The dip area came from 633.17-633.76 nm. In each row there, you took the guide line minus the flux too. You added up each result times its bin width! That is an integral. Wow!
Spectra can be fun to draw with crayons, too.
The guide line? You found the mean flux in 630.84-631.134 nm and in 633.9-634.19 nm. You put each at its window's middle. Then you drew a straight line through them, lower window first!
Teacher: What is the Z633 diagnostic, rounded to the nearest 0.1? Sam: -1.3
